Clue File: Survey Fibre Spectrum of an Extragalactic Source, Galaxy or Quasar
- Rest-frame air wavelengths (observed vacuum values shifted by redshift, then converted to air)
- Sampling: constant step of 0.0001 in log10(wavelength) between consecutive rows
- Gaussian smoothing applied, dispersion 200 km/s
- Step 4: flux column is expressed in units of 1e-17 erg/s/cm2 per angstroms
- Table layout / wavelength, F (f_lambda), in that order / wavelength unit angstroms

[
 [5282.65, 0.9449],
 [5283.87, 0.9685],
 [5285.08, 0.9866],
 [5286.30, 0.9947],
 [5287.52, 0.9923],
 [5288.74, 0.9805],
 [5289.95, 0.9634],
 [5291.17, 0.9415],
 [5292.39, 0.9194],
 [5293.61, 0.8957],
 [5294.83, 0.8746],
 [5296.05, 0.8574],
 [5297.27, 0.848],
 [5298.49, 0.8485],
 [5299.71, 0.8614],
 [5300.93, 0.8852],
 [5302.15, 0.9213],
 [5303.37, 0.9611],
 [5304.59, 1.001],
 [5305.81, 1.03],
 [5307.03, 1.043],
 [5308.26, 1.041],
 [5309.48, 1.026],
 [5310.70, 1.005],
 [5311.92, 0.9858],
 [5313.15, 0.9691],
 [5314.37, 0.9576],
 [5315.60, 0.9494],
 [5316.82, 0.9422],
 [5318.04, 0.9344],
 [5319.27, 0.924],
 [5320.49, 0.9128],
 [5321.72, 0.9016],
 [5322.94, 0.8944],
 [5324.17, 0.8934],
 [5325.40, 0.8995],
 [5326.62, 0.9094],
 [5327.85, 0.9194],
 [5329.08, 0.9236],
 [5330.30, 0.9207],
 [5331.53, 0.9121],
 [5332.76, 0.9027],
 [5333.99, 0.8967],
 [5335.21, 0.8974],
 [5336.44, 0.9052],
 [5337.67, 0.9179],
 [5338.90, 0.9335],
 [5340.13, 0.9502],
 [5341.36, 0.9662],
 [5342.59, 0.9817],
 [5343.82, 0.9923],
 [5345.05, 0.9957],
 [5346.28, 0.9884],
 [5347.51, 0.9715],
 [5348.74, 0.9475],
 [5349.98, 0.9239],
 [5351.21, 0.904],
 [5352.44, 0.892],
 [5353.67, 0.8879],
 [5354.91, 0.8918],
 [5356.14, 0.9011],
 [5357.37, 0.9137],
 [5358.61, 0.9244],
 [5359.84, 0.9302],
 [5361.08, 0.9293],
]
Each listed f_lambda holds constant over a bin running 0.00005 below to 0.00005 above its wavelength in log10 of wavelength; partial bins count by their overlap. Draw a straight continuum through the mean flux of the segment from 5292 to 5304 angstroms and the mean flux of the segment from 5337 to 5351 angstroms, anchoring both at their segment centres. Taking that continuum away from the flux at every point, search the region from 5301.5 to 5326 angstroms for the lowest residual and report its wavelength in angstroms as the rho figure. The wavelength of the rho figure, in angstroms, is 5324.17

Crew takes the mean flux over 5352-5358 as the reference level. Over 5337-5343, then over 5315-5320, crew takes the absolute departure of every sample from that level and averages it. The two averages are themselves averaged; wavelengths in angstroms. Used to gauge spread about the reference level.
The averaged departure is 0.046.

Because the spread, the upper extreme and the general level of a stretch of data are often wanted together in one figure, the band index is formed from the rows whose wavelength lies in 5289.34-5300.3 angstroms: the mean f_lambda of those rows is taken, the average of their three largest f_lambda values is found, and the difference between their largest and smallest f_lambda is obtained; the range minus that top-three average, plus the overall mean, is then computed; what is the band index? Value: 0.064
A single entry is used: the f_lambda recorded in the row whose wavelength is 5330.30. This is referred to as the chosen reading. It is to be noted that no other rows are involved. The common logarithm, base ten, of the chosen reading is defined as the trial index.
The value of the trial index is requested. -0.036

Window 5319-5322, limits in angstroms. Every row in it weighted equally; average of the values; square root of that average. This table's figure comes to 0.9554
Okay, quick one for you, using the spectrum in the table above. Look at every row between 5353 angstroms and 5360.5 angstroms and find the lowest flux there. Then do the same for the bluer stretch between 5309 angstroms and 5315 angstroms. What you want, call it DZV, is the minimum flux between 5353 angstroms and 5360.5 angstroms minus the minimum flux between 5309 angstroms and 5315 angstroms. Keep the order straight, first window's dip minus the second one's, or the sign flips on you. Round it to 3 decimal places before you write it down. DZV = -0.070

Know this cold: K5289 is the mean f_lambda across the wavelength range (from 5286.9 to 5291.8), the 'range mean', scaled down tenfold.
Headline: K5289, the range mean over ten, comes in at 0.097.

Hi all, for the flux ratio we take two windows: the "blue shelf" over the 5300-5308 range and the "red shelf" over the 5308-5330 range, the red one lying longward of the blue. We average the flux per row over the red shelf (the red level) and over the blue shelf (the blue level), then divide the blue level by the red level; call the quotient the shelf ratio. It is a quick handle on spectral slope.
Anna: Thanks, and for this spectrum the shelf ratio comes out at 1.03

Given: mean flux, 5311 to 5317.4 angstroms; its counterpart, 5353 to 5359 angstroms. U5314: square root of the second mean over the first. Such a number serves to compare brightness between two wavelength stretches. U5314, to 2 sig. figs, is 0.97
